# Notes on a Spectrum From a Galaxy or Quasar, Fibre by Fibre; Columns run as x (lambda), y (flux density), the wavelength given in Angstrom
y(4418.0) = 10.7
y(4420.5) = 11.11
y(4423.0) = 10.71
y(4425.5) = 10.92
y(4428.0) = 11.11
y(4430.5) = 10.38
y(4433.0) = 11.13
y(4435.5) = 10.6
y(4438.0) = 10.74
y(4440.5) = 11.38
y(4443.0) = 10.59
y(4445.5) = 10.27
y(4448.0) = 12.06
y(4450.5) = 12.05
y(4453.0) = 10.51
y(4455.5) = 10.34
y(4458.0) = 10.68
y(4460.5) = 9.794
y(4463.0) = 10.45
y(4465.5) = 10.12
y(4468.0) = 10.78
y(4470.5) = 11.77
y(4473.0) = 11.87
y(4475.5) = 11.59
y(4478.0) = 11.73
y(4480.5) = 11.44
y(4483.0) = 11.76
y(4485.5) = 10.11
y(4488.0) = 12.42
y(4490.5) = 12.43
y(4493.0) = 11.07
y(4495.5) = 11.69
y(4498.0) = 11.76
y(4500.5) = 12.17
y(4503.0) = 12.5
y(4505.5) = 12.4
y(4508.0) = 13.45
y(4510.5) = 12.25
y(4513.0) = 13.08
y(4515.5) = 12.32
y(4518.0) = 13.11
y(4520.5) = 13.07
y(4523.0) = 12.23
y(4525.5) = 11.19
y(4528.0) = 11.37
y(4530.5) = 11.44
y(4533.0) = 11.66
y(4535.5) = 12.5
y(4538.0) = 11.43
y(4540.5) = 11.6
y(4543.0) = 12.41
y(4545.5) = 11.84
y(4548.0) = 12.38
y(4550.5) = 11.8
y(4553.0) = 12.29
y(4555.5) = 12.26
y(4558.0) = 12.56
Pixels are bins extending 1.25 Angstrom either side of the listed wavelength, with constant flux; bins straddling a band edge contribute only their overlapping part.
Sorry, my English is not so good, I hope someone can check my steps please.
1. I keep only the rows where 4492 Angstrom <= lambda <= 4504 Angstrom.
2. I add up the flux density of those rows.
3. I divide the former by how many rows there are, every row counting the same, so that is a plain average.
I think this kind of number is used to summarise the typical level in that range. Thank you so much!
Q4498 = 11.8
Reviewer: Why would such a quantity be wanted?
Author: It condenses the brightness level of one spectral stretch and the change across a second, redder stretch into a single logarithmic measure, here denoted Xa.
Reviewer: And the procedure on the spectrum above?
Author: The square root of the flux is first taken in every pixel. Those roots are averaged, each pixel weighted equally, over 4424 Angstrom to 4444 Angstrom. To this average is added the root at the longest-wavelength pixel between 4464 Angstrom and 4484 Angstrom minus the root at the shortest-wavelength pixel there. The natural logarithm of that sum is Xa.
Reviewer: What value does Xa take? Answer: 1.265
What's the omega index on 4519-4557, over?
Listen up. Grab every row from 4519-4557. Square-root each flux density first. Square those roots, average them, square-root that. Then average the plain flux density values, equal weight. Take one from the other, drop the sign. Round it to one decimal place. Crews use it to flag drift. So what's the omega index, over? 8.5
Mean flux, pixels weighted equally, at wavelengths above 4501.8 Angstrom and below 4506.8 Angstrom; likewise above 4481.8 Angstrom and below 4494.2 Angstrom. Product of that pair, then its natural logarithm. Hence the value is 4.97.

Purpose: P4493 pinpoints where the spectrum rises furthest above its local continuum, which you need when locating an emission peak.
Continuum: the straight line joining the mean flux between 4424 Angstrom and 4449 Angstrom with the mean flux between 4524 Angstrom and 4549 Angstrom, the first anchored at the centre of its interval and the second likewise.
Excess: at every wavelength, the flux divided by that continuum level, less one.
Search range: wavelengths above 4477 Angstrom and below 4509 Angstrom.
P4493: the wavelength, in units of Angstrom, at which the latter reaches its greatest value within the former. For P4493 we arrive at 4508.0 Angstrom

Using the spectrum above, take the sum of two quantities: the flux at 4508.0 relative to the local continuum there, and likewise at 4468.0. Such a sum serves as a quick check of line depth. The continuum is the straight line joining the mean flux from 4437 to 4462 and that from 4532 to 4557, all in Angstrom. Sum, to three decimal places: 2.136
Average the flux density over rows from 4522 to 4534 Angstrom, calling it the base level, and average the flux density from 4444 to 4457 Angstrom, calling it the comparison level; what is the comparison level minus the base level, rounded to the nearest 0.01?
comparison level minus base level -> -0.53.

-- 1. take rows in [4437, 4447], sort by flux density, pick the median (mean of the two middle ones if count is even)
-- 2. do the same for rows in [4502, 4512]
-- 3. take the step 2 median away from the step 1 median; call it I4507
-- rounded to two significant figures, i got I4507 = -1.8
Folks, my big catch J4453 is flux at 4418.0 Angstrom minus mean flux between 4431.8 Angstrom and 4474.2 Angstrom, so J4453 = -0.2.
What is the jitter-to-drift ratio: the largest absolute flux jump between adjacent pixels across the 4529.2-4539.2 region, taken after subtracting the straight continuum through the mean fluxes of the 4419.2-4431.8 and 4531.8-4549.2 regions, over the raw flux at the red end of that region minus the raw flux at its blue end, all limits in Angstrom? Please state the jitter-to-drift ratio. -109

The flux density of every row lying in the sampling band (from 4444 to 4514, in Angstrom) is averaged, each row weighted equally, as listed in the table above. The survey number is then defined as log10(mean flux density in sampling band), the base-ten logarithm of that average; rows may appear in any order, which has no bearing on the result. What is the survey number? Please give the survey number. 1.06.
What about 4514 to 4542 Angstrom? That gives 1.08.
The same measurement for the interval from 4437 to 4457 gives 1.04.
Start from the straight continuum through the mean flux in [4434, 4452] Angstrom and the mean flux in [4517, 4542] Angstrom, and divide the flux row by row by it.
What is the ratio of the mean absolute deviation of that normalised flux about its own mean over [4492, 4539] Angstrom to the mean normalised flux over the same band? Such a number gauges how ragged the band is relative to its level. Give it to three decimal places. 0.049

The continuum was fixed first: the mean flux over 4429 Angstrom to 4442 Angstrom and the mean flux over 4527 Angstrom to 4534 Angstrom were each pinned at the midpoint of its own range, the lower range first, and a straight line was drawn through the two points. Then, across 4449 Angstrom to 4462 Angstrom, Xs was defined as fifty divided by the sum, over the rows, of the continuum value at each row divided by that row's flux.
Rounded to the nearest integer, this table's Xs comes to 10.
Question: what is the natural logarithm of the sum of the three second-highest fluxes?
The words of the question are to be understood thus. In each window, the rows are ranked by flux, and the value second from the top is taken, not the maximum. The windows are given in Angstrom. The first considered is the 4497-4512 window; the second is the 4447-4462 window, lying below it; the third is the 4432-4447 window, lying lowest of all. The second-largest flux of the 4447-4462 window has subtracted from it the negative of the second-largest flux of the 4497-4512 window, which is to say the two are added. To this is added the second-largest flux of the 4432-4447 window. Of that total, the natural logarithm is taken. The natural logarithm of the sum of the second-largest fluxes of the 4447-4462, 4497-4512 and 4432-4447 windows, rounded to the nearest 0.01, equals 3.57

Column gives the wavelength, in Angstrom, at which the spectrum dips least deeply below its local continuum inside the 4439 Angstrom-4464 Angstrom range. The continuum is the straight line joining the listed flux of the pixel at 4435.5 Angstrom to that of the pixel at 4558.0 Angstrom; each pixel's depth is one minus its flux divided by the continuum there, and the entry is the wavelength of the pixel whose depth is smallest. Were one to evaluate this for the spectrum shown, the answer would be 4448.0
